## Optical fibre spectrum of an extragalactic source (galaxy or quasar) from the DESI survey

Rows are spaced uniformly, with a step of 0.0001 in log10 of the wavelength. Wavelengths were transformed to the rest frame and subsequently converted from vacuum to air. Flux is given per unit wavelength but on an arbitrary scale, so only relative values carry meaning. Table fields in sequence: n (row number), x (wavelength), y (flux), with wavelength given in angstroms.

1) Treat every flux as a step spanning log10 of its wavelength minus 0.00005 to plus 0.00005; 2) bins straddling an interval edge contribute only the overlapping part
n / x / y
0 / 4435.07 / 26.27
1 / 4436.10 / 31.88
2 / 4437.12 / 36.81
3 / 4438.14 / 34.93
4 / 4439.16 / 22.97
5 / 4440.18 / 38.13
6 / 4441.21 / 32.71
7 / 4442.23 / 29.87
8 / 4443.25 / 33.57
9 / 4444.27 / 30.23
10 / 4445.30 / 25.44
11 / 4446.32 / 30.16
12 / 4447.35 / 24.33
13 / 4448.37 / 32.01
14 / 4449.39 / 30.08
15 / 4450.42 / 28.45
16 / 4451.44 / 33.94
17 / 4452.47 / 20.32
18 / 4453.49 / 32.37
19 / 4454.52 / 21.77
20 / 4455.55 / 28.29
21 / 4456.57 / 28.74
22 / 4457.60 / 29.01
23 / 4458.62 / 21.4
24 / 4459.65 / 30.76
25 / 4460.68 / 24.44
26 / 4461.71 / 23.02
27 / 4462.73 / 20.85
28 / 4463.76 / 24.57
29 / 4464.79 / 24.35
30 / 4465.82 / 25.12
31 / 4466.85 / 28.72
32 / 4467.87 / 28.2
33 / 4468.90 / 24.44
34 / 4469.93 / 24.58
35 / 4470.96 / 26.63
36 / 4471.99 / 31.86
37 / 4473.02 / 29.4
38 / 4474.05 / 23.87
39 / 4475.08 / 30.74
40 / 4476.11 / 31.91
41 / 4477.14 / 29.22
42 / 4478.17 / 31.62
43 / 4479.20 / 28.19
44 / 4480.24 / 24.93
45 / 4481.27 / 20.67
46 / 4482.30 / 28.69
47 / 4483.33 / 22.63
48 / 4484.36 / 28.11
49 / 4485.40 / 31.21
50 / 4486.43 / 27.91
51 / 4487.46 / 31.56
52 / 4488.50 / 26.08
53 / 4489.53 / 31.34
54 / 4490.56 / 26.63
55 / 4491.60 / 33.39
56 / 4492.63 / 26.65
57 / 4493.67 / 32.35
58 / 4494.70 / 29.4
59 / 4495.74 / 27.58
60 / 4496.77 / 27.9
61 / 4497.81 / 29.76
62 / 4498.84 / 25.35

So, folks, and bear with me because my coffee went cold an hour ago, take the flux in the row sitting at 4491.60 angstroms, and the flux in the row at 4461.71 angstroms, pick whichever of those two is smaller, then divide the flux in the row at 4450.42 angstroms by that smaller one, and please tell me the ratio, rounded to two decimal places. 1.24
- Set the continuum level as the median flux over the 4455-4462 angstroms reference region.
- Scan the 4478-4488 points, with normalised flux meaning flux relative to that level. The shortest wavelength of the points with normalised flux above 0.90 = 4478.17 angstroms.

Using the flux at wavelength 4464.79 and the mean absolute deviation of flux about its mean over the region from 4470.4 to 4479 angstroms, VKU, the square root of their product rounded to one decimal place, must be 7.2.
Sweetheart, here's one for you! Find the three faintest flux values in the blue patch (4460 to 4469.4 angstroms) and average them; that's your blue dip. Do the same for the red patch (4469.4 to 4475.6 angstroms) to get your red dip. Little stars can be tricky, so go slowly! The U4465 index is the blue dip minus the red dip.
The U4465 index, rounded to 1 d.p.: -2.3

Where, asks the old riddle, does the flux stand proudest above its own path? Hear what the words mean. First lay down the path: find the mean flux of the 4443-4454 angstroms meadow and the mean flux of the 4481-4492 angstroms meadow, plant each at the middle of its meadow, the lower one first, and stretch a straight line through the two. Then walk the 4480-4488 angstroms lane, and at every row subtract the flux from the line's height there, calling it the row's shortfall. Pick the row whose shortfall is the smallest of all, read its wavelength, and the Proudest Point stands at 4487.46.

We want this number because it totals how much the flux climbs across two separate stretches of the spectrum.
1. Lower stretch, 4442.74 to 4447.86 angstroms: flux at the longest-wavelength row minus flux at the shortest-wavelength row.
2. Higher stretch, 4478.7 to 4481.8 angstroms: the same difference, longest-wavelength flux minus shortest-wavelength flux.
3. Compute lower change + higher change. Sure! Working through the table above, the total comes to -17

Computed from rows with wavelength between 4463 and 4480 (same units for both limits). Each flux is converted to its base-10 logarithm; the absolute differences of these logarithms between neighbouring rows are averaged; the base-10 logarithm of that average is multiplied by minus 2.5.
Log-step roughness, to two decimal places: 3.43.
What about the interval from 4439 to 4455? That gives 2.49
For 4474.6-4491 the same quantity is 2.95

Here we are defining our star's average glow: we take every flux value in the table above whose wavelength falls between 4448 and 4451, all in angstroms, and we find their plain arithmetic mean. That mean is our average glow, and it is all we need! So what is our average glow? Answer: 30.2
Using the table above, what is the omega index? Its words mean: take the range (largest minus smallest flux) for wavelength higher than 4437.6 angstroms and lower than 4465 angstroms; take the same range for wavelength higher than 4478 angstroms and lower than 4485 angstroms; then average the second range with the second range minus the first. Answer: 2.0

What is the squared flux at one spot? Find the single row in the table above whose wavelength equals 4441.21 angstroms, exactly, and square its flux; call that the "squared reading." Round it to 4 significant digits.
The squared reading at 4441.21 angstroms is 1070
